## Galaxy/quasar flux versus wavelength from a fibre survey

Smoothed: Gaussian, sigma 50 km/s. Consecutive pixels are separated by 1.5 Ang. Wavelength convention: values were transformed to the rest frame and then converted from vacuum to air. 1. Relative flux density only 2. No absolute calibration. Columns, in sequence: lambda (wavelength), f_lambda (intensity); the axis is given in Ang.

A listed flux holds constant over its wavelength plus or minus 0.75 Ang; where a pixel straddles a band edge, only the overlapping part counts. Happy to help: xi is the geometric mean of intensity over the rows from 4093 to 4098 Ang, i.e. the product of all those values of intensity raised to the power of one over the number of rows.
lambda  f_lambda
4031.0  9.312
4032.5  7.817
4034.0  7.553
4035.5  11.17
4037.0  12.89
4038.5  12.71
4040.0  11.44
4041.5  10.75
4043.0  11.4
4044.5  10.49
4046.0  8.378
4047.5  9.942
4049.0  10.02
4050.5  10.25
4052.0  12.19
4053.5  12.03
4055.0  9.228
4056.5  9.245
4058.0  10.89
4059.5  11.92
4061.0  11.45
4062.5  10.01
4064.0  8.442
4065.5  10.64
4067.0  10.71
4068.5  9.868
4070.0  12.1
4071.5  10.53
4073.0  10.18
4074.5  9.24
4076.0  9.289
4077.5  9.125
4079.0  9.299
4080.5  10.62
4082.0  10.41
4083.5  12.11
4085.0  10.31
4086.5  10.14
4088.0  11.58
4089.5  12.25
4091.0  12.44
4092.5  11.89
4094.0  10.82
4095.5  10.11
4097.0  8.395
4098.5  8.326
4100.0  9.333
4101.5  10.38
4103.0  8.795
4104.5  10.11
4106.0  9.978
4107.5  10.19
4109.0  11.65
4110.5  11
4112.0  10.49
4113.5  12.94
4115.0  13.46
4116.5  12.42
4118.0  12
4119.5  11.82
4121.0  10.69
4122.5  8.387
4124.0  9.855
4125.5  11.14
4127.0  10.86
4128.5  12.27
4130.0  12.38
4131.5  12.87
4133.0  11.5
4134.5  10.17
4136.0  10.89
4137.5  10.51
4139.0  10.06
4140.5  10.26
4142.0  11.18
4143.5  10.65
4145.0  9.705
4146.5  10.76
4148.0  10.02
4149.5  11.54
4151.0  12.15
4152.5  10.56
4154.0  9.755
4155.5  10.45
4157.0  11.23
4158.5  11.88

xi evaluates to 9.7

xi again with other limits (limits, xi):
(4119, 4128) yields 10.4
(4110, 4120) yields 12.0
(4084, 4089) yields 10.7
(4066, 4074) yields 10.7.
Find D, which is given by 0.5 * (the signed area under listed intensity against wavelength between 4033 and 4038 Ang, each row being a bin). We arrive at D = 26.3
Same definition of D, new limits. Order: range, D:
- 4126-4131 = 29.6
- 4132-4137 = 27.3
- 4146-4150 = 21.5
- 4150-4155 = 27.1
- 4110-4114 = 22.8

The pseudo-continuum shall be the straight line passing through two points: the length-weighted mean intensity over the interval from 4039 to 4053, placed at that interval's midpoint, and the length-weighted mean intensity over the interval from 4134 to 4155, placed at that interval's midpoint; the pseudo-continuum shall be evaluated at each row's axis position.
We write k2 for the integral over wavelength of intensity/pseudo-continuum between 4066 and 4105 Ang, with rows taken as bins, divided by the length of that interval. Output 0.97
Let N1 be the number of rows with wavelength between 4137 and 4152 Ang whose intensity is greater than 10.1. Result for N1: 7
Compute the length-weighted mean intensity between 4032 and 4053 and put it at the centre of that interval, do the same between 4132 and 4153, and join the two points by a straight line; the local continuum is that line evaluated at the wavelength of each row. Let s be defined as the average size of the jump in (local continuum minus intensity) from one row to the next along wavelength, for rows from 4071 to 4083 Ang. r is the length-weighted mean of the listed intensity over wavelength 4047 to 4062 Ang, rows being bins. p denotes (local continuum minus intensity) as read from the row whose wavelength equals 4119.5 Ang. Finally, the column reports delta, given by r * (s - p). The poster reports 17.0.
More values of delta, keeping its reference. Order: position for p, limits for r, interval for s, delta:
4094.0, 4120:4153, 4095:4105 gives 14.1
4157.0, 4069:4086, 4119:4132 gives 15.7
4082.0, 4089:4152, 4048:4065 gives 9.9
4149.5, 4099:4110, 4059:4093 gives 17.1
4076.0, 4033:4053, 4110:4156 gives -4.4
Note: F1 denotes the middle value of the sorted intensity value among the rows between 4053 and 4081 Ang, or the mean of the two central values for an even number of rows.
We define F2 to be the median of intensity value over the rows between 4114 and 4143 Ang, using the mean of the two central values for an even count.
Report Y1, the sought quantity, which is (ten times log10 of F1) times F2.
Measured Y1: 112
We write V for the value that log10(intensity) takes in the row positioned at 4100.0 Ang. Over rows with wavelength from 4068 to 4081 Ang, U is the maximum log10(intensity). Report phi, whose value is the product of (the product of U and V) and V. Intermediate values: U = 1.08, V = 0.97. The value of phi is 1.02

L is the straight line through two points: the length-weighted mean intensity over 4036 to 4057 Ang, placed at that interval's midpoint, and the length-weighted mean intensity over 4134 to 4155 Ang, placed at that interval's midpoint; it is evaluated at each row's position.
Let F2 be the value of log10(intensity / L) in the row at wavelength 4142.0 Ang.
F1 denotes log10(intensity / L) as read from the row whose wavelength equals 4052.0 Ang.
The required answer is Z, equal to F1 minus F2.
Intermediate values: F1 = 0.05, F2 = 0.02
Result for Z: 0.03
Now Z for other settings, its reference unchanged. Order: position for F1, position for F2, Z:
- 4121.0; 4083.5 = -0.05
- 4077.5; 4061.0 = -0.10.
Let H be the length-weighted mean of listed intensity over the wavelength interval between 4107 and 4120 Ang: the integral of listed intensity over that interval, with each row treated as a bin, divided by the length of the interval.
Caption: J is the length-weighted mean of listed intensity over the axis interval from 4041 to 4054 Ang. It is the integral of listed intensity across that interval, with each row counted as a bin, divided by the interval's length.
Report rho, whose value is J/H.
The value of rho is 0.90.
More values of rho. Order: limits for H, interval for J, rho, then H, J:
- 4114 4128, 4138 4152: 0.95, 11.2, 10.7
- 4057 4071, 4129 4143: 1.04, 10.6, 11.1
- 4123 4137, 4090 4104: 0.90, 11.3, 10.1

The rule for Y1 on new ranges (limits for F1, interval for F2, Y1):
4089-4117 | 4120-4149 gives 109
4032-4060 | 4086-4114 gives 107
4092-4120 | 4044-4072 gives 107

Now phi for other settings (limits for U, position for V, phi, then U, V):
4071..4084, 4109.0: 1.23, 1.08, 1.07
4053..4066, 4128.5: 1.28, 1.08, 1.09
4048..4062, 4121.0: 1.15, 1.09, 1.03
